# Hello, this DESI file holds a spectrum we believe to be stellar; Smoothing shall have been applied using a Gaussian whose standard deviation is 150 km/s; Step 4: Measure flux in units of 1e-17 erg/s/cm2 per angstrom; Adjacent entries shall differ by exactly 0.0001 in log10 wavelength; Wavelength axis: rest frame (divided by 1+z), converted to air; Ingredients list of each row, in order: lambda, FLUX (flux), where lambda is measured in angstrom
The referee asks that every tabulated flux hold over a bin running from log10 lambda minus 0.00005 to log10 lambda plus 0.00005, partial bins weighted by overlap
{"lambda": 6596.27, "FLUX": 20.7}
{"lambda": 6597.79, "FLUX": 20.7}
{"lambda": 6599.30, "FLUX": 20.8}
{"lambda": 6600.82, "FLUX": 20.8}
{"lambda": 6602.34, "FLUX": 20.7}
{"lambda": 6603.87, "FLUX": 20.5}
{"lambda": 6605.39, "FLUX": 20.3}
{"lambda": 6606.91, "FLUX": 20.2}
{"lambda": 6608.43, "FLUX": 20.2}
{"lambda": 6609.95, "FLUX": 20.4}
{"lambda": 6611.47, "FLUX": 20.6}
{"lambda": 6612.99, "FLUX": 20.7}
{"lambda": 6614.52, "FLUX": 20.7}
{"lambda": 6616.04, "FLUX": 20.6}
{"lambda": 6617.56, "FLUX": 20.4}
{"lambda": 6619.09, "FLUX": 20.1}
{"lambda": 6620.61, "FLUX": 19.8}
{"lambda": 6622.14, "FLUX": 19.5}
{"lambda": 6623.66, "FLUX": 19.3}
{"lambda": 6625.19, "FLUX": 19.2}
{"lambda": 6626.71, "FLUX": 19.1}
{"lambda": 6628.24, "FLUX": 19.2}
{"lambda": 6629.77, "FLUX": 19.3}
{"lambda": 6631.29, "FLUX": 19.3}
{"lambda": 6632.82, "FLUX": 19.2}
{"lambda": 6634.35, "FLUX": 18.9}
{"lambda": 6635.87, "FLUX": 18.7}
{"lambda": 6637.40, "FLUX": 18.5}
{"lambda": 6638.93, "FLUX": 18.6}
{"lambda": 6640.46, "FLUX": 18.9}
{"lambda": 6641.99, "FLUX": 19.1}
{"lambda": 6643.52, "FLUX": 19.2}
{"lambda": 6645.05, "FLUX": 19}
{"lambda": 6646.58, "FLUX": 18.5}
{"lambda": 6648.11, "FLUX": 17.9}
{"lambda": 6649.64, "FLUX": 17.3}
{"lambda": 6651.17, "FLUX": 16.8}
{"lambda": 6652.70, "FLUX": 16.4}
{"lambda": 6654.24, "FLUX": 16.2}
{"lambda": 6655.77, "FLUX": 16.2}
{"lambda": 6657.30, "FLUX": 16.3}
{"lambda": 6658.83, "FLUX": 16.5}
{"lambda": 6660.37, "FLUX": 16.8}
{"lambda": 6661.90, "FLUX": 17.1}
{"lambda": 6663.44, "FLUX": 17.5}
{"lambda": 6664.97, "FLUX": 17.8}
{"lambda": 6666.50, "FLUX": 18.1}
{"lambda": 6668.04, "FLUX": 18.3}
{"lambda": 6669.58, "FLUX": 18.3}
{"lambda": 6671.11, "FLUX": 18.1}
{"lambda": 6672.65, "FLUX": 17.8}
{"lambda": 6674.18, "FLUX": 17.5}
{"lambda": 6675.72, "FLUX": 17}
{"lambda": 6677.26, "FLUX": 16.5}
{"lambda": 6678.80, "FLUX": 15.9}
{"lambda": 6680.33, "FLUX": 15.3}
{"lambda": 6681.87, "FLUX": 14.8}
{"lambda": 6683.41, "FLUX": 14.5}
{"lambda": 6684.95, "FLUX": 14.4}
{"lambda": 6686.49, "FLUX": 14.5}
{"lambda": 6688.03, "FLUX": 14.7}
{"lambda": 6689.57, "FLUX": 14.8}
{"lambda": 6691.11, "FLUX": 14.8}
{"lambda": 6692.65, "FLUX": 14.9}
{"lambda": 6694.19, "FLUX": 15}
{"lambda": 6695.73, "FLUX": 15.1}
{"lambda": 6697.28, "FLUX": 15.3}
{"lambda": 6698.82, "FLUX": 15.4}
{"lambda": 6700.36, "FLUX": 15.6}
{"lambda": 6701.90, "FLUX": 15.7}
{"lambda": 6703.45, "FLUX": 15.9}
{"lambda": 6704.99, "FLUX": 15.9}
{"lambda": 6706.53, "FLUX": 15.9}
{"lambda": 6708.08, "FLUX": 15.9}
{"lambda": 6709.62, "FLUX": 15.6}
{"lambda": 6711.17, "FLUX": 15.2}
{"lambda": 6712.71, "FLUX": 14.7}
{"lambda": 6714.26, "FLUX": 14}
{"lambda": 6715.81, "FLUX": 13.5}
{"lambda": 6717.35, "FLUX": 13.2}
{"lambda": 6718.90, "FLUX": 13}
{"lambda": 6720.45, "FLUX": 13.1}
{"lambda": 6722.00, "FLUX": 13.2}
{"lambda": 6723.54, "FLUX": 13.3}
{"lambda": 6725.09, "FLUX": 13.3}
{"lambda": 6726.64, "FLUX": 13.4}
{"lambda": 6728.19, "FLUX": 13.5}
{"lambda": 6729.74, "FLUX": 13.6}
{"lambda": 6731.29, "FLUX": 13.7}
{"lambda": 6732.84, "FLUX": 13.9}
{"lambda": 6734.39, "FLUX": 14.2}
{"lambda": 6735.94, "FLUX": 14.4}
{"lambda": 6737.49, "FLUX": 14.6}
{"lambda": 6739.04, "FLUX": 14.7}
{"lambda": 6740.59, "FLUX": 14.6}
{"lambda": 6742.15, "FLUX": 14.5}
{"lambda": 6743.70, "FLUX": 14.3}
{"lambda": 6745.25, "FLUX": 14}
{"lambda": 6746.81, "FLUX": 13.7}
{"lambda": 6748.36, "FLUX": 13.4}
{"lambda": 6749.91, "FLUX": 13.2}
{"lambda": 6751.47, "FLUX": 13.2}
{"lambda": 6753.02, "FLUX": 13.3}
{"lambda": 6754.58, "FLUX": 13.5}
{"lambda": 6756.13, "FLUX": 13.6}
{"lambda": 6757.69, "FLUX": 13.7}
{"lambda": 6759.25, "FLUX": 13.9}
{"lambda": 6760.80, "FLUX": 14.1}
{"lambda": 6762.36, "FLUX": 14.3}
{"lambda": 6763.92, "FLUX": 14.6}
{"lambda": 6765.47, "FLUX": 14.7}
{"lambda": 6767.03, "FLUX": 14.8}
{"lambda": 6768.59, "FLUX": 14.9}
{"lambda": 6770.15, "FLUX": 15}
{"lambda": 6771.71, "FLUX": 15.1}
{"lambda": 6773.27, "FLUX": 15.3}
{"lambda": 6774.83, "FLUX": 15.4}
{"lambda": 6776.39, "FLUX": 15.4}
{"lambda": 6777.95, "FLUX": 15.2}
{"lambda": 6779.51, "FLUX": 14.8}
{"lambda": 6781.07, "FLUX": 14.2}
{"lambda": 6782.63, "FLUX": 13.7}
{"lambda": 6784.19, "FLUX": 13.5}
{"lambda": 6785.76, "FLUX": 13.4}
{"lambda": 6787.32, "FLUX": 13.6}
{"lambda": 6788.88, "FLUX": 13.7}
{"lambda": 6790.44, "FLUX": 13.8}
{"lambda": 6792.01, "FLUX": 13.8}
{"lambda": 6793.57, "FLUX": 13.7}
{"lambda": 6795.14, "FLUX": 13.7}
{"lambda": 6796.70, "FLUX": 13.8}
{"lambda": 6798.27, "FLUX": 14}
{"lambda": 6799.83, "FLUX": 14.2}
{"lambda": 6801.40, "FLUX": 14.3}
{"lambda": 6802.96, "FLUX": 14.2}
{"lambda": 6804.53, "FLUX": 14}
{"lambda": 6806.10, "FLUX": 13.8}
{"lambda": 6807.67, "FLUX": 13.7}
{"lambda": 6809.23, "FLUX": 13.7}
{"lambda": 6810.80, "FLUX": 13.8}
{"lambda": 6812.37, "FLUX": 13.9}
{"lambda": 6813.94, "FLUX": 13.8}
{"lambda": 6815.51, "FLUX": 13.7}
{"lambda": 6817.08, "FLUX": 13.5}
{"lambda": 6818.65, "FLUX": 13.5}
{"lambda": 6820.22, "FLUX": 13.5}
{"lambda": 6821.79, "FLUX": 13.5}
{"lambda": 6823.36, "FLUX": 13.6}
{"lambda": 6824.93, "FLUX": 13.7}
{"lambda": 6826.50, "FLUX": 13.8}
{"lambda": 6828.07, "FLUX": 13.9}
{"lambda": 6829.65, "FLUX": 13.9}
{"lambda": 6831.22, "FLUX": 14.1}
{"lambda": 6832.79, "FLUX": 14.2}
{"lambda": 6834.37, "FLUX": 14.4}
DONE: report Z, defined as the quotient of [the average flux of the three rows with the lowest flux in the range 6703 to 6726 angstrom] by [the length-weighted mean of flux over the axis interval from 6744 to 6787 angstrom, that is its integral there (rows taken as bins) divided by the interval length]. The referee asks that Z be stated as 0.92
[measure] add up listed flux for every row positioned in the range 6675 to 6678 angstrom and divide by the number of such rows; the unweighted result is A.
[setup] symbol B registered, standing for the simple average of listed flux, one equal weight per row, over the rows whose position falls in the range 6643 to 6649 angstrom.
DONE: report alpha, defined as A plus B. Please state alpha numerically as 35.4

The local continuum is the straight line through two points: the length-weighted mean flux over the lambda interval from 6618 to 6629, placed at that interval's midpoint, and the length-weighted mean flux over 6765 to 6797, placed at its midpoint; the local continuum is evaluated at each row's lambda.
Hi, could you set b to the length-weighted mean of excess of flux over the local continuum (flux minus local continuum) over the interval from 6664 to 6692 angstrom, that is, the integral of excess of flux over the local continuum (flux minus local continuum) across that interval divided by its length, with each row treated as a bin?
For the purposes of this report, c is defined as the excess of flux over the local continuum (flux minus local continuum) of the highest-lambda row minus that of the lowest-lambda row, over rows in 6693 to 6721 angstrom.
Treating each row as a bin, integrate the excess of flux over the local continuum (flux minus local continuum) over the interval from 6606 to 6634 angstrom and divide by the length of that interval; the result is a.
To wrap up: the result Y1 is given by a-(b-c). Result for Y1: 0.6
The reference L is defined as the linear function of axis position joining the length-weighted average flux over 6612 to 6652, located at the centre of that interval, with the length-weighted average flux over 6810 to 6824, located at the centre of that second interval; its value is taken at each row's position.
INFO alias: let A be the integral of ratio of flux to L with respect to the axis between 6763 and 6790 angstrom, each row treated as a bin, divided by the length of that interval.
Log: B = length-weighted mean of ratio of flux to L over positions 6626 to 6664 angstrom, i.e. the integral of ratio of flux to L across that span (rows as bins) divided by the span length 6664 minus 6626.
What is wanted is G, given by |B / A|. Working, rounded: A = 0.98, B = 0.960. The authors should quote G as 0.98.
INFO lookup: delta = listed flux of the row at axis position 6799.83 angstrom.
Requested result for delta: 14.2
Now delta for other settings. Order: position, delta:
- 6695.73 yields 15.1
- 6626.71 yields 19.1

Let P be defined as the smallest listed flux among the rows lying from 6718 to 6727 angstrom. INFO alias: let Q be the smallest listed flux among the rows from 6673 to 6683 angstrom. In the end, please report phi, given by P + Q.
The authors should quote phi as 27.8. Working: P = 13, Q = 14.8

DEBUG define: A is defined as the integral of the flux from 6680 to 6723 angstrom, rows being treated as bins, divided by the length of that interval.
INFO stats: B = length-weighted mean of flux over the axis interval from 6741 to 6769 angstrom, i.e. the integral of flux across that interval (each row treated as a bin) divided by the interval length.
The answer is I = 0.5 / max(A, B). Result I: 0.034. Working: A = 14.8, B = 14.0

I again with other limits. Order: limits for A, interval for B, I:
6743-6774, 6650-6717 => 0.031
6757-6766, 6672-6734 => 0.034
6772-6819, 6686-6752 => 0.035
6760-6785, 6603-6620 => 0.024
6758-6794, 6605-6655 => 0.026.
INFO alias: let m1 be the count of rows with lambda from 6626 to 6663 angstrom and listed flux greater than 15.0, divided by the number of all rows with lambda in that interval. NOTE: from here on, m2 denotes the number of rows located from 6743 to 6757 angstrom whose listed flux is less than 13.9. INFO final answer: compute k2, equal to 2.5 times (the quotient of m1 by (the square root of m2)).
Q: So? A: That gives 0.9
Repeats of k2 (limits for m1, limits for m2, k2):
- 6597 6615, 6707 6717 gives 2.5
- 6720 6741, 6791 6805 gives 0.0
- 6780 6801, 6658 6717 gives 0.0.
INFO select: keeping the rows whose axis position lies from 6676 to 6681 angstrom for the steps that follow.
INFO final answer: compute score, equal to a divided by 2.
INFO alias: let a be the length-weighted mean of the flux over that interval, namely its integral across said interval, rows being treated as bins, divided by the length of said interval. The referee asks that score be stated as 8.0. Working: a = 16.0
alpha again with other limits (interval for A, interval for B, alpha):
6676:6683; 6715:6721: 28.8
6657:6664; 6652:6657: 33.1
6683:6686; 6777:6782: 29.2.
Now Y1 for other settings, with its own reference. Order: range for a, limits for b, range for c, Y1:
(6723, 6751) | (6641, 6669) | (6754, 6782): 0.6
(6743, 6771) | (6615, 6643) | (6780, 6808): -0.8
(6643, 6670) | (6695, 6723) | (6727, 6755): 1.8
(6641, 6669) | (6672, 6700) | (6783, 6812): 2.2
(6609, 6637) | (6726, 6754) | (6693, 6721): 1.0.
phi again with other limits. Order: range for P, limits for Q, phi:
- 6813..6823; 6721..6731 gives 26.7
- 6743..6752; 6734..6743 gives 27.4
